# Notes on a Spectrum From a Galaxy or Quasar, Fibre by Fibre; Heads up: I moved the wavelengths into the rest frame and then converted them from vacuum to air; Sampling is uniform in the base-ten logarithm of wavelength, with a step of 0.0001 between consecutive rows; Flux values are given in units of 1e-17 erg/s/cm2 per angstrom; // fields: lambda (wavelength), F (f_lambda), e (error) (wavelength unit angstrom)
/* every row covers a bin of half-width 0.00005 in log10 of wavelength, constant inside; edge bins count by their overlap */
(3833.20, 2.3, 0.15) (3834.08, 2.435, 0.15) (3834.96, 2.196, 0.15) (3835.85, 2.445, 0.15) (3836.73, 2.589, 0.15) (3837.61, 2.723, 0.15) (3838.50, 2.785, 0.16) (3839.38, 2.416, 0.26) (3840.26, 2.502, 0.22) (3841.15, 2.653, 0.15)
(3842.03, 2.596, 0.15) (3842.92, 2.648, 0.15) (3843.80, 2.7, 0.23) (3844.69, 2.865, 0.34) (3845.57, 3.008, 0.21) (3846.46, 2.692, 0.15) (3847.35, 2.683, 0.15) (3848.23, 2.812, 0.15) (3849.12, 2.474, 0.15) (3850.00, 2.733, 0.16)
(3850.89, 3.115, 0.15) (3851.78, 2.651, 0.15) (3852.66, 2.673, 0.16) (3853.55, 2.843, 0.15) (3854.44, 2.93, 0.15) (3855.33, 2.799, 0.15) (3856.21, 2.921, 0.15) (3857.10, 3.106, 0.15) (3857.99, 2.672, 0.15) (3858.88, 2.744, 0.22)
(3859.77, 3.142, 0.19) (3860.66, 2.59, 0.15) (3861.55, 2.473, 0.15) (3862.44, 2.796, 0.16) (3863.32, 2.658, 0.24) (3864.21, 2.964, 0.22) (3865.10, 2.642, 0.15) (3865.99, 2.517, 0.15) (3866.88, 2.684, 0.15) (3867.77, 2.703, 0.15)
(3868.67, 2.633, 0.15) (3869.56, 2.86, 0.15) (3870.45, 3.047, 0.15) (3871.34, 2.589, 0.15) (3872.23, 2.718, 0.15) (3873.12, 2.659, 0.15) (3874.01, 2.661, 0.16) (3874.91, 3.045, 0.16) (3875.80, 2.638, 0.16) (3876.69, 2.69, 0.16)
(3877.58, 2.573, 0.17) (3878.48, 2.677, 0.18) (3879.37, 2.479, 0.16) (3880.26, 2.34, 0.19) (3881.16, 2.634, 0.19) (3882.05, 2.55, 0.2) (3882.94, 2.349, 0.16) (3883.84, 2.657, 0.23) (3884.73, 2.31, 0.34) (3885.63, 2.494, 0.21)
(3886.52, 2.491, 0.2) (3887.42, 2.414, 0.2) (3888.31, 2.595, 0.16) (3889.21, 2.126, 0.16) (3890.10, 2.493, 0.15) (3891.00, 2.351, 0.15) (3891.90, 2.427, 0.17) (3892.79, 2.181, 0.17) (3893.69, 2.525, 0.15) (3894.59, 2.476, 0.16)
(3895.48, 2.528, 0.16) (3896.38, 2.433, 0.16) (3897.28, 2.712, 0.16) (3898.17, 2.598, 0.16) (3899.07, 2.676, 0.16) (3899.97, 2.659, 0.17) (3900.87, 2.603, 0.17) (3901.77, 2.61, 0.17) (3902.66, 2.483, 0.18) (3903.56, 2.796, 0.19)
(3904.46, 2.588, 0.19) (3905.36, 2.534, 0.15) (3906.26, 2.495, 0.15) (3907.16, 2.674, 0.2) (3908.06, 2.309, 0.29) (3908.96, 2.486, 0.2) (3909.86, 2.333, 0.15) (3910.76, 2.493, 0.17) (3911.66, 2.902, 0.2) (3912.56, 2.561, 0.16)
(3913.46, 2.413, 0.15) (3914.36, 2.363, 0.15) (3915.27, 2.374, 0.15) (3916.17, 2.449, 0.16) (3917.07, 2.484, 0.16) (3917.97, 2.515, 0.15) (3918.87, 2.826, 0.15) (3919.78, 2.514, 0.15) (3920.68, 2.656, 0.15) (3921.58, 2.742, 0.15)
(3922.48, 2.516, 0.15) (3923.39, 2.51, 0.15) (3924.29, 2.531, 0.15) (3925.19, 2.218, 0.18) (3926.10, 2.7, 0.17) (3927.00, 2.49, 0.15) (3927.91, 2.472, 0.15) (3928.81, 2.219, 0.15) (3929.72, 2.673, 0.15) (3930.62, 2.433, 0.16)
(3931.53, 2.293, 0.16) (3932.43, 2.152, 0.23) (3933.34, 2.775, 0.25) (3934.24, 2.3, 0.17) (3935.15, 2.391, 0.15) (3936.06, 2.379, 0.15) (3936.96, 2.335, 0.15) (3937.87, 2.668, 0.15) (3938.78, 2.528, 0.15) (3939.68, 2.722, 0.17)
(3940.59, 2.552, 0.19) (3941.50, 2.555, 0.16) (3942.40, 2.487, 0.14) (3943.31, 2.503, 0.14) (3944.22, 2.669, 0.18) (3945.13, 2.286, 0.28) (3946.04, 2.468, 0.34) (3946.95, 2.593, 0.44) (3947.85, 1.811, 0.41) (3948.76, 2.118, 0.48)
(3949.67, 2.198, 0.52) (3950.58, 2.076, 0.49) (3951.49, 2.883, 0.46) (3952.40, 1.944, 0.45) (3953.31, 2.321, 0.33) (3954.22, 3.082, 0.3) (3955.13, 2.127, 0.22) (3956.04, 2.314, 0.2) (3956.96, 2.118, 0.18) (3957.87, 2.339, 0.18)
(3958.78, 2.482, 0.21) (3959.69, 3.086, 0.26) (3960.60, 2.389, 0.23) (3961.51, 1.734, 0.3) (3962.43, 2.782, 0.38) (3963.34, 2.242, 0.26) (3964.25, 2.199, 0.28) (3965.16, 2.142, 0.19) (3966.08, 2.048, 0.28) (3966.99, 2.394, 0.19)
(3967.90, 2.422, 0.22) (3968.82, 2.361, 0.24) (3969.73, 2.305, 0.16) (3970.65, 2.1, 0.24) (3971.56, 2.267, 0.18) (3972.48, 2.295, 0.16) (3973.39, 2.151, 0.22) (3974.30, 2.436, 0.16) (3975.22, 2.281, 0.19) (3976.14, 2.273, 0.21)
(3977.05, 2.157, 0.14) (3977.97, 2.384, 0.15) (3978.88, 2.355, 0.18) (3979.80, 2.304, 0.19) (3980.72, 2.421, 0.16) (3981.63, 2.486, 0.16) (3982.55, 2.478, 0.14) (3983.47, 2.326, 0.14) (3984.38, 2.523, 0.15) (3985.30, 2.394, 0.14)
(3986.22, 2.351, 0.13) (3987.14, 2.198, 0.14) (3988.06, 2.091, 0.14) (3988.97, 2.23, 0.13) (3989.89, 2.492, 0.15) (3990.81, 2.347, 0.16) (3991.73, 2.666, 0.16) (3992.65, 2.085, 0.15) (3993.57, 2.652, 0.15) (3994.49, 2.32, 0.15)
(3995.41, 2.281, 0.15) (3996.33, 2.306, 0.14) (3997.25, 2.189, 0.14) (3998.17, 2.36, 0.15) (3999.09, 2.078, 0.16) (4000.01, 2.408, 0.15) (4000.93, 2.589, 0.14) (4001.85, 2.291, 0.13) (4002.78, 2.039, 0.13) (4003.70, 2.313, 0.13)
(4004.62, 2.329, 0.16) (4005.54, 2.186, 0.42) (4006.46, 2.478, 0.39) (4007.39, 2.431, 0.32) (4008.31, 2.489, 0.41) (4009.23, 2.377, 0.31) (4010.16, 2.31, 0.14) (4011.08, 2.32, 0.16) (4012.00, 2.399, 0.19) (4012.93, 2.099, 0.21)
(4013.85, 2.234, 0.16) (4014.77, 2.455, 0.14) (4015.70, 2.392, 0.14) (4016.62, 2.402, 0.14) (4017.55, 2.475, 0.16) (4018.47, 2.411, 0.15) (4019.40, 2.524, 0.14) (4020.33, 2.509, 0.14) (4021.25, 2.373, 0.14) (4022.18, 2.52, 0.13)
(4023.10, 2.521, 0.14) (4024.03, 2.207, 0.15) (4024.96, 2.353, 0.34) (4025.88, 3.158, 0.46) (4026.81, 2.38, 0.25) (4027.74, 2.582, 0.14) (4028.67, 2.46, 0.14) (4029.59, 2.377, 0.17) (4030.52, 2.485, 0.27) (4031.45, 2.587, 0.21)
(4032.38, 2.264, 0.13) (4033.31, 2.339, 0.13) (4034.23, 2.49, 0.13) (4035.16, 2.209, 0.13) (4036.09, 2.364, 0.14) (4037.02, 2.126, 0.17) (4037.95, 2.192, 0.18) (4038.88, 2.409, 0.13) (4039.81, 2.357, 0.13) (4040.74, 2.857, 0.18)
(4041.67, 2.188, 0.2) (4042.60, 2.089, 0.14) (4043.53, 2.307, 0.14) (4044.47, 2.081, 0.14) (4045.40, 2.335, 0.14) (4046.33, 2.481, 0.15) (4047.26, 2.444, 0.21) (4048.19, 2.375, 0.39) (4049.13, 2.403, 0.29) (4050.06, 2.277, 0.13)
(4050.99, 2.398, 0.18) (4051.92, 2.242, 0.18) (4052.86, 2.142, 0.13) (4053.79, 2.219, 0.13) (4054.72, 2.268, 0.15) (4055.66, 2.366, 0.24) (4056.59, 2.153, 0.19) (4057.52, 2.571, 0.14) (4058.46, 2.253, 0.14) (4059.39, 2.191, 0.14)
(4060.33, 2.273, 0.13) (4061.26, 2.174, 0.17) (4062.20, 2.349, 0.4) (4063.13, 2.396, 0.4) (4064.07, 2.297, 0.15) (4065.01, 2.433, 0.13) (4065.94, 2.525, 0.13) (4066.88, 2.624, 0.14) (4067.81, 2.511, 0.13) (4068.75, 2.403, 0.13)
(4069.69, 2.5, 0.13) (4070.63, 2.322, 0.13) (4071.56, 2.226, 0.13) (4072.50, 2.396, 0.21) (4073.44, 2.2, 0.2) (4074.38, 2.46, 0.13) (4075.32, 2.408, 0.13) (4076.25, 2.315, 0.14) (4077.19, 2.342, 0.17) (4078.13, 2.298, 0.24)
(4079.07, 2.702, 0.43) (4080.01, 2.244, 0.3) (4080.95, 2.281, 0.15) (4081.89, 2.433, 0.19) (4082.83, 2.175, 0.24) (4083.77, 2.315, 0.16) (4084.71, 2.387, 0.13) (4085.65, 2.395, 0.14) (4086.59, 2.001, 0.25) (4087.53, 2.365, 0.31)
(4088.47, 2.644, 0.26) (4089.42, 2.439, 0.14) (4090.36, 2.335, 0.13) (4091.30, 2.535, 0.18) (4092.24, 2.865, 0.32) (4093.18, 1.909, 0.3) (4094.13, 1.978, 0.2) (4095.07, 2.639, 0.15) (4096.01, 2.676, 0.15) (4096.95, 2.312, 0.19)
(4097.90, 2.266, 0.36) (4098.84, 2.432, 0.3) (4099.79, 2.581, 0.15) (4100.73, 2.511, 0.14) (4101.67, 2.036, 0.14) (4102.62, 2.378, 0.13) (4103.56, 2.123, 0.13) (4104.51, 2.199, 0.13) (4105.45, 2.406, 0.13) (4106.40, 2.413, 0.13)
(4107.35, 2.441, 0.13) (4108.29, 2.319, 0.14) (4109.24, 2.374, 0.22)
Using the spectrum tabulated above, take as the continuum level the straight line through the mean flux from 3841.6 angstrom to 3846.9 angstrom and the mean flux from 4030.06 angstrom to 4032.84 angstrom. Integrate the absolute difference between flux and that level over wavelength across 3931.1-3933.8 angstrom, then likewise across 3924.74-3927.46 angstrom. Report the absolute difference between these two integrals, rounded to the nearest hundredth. 0.30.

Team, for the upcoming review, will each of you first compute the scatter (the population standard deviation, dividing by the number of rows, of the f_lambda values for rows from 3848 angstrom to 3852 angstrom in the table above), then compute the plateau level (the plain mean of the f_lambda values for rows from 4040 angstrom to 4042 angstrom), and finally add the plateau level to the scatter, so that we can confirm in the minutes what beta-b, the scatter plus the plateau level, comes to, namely 2.73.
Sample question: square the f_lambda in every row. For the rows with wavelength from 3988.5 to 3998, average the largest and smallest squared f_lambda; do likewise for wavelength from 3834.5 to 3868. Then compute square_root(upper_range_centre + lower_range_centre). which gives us 3.62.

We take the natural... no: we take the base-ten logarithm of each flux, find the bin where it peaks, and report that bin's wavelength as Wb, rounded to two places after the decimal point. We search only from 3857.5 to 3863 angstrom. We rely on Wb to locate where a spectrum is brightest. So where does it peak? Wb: 3859.77 angstrom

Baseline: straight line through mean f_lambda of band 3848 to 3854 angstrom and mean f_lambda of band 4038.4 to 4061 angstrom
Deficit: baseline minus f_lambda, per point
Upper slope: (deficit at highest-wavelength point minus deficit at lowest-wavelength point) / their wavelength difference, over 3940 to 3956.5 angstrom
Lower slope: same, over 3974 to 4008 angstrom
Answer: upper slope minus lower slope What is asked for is 0.015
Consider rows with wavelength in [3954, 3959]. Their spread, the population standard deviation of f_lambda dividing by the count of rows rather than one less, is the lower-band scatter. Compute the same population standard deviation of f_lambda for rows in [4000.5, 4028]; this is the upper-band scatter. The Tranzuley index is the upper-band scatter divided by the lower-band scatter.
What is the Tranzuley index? 0.59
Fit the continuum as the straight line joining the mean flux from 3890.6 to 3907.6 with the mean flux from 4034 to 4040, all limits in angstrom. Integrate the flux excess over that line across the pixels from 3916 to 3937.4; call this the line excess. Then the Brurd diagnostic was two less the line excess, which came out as 2.3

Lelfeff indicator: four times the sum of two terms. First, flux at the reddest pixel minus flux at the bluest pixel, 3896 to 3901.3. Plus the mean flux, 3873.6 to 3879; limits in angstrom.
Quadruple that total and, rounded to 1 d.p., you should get 11.5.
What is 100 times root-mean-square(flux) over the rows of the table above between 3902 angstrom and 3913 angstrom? 256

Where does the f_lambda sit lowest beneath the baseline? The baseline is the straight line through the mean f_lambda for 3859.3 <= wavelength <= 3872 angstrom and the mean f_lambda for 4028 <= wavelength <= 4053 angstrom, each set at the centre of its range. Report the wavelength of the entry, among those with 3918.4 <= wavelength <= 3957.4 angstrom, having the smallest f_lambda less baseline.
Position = 3947.85 angstrom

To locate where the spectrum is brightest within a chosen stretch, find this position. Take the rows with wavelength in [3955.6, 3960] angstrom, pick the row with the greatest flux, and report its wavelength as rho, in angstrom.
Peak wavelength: 3959.69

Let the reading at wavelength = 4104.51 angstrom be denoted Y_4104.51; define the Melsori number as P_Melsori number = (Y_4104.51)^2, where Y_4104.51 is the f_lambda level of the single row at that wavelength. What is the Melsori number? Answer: 4.8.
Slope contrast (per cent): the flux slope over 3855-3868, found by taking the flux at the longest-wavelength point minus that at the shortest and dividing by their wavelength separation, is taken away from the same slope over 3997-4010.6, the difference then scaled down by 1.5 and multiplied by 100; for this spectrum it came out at 1.1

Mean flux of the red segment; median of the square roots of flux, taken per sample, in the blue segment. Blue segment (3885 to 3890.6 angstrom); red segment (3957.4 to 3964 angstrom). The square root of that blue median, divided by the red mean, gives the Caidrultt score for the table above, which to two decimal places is 0.52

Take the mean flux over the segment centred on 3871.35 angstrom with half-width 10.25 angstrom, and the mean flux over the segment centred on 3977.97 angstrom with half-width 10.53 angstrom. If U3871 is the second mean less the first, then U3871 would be -0.36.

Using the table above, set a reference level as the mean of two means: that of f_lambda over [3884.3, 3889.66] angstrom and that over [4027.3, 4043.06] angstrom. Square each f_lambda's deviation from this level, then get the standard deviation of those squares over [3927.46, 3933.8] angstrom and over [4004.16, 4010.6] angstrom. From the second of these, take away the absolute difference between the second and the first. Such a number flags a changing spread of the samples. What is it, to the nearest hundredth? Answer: -0.02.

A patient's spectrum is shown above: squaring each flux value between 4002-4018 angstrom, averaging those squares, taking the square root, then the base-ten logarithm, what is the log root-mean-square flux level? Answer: 0.369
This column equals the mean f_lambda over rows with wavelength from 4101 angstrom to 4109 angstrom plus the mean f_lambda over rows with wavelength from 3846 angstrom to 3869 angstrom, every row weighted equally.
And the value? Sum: 5.05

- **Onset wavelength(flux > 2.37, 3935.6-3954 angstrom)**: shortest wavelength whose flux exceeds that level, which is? 3936.06 angstrom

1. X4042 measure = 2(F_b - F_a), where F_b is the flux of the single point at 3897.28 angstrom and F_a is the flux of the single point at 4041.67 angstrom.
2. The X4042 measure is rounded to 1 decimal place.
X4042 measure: 1.0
